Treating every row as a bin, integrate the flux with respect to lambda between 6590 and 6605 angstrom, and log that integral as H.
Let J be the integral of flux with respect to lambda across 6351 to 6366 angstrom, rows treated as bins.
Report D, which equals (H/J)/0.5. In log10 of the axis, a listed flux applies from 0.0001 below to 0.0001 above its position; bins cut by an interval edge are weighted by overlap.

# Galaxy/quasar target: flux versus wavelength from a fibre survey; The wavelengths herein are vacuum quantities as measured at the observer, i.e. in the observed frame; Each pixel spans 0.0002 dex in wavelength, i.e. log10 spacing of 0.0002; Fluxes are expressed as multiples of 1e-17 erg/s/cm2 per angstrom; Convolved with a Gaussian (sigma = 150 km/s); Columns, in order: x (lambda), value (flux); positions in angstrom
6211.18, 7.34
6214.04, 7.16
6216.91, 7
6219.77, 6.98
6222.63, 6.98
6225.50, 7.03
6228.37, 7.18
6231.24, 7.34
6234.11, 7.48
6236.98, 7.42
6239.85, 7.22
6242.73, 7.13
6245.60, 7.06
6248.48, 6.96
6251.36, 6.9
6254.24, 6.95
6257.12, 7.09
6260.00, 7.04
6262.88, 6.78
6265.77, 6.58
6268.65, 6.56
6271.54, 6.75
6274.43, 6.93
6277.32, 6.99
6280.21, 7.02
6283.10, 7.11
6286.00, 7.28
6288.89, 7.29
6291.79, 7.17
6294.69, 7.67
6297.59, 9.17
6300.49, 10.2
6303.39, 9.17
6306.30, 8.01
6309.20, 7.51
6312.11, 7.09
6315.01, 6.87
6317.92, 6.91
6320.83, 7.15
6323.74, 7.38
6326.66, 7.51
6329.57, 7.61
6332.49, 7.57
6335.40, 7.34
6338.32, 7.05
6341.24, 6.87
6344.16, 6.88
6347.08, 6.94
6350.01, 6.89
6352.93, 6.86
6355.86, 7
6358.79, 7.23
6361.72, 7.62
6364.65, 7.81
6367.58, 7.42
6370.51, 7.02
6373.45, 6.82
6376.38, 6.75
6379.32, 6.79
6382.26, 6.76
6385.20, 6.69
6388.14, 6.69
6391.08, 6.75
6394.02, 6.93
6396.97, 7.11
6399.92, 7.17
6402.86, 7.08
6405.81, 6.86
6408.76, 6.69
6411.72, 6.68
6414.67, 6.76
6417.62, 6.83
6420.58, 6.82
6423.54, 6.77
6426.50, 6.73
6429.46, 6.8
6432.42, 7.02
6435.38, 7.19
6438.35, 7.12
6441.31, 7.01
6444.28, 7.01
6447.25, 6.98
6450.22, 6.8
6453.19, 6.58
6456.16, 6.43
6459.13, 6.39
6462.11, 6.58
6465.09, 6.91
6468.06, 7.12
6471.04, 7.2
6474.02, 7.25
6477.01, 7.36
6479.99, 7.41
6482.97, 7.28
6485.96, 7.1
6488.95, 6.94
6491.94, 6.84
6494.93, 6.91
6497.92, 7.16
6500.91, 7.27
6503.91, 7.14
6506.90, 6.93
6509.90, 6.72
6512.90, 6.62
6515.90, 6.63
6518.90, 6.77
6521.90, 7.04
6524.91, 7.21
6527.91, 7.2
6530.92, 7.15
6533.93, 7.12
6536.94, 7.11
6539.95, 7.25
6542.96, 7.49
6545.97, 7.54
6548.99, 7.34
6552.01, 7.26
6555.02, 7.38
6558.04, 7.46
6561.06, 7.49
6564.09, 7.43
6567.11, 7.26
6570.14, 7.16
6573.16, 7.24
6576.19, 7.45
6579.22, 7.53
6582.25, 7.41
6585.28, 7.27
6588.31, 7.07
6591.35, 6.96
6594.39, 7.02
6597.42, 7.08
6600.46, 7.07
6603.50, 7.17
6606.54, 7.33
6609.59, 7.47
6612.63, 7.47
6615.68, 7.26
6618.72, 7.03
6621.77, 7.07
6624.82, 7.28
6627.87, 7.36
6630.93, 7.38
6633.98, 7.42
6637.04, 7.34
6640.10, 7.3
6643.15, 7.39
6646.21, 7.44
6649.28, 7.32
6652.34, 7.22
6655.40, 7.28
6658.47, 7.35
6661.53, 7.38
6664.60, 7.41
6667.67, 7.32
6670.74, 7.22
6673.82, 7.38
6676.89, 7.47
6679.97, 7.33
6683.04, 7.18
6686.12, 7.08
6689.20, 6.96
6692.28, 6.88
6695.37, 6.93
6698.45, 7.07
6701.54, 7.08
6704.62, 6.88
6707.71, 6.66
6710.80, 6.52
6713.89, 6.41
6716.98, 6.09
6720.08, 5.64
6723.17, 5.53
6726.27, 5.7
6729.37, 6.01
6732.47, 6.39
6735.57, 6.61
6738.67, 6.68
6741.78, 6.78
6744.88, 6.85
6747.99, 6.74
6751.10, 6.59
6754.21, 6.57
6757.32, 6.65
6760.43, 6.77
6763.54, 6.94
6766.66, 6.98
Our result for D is 1.94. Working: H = 106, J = 109.3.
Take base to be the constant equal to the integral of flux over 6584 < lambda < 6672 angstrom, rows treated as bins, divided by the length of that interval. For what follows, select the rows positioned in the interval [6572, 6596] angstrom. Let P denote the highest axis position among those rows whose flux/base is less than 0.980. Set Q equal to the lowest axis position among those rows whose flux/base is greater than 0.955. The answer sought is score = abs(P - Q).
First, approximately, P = 6594.39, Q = 6573.16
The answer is 21.2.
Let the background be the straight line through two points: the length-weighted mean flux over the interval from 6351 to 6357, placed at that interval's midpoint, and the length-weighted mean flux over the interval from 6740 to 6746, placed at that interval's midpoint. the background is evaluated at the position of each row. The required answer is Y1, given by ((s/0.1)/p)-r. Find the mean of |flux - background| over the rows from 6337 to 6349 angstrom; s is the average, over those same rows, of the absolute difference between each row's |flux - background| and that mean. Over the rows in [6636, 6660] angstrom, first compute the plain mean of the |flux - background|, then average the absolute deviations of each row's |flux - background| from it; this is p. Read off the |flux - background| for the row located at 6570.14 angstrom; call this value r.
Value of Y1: 6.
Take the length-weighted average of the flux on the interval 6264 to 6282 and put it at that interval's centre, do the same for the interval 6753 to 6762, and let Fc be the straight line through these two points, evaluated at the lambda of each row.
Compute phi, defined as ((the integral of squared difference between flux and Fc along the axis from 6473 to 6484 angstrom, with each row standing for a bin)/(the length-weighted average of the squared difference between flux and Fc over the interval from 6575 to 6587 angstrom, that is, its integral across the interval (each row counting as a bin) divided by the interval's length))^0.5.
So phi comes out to 3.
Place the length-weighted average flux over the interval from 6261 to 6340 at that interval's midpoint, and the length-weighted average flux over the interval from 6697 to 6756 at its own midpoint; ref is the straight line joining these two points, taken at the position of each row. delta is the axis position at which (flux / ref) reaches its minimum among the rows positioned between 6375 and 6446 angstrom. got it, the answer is 6385.20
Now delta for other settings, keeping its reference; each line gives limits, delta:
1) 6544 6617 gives 6591.35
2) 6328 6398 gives 6385.20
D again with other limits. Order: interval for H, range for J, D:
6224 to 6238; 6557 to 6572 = 1.85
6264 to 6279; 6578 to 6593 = 1.87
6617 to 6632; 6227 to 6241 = 2.11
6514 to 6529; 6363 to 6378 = 1.94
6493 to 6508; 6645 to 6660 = 1.94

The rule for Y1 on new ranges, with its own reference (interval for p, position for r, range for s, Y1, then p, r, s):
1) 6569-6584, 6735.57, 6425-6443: 4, 0.13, 0.20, 0.06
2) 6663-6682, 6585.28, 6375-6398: 6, 0.06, 0.42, 0.04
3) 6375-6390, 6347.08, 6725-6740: 95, 0.04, 0.01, 0.34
